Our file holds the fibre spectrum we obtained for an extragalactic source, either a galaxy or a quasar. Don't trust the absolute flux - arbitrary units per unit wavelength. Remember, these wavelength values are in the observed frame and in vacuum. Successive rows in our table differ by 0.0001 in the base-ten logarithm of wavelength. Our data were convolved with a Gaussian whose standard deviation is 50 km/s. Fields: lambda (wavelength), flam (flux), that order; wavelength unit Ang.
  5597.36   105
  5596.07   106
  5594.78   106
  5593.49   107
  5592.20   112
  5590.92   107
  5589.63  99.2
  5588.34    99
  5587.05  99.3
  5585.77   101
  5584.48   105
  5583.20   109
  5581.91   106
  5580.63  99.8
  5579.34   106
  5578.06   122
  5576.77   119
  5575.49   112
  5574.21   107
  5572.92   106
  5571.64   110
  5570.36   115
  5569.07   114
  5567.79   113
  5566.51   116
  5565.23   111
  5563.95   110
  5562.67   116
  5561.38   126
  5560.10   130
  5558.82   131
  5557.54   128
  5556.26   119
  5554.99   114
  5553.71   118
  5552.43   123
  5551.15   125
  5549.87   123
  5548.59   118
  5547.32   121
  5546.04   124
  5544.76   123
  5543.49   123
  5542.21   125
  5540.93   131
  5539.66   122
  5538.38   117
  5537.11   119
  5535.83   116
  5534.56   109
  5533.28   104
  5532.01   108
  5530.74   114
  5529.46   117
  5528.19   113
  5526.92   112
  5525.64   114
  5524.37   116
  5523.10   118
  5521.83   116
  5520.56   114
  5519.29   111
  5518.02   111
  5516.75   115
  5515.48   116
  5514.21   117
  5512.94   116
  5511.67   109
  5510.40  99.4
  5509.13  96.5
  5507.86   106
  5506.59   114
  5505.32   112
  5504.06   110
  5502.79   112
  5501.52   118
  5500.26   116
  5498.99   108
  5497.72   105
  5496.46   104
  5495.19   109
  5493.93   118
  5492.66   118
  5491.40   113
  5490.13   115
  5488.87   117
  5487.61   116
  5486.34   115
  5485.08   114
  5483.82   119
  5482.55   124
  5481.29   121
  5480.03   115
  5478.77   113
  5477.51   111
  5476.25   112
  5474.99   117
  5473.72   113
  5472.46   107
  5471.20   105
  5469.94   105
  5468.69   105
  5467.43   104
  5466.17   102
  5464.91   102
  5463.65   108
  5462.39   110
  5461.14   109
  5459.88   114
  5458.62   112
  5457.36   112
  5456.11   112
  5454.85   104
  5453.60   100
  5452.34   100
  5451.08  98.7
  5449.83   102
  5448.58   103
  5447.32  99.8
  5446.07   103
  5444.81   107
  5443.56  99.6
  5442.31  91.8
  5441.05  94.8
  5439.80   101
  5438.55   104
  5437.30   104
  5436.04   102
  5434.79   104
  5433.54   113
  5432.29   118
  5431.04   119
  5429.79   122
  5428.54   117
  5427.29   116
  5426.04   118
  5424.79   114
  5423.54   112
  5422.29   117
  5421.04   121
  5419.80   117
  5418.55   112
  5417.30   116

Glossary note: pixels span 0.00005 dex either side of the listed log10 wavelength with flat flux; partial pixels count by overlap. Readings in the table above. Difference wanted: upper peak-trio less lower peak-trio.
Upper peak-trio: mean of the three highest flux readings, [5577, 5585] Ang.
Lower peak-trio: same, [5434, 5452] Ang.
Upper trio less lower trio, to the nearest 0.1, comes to 7.3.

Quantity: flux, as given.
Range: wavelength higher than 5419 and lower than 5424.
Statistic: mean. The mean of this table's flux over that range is 117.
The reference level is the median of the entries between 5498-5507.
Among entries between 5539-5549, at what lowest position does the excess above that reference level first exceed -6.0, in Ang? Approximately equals 5539.66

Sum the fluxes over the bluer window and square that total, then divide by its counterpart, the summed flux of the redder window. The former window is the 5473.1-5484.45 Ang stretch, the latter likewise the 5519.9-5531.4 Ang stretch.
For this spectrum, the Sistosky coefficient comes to 1056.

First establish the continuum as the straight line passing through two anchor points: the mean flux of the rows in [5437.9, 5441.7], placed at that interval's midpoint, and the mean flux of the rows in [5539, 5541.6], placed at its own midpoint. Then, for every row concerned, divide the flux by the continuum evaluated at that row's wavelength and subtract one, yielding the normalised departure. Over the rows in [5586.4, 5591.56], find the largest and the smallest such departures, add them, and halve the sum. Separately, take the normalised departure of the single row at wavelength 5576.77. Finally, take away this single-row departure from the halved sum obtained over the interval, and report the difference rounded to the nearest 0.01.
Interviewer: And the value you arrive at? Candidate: -0.14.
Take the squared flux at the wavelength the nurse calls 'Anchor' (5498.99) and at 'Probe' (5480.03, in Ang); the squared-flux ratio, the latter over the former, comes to 1.13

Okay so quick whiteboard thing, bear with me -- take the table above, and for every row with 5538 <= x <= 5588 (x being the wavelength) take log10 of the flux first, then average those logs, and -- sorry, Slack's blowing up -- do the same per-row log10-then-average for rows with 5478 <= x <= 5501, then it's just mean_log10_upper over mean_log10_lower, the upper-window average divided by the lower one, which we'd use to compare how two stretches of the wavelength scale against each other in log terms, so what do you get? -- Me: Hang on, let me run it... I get 1.00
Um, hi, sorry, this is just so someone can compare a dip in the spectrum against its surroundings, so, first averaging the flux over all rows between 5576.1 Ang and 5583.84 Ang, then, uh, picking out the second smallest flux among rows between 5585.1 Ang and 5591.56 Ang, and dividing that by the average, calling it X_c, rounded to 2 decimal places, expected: 0.90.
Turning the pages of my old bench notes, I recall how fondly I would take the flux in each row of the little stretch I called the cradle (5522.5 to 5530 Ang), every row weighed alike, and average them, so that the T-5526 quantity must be 115.0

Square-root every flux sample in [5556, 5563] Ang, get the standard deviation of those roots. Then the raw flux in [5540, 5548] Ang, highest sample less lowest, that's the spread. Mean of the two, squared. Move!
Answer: 26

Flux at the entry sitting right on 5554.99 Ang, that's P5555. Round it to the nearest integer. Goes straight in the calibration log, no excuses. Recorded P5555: 114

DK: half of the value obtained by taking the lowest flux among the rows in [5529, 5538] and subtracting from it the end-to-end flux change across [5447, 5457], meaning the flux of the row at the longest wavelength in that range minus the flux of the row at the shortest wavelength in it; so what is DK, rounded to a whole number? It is 46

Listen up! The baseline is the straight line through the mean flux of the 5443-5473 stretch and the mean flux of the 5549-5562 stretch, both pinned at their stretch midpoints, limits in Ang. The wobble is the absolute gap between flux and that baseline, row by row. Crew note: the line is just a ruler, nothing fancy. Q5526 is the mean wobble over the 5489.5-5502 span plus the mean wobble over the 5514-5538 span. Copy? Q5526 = 9.4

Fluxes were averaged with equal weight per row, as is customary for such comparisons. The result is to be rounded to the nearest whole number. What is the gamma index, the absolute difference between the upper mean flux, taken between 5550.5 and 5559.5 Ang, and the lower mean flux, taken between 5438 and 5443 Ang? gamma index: 25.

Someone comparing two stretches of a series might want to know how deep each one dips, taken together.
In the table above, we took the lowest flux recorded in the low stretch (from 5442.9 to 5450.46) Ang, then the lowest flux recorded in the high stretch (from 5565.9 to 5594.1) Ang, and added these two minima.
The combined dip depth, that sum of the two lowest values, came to 199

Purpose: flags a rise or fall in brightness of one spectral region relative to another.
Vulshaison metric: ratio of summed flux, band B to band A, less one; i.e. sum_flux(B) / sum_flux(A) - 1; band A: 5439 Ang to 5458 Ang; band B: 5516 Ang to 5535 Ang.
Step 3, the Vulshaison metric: 0.11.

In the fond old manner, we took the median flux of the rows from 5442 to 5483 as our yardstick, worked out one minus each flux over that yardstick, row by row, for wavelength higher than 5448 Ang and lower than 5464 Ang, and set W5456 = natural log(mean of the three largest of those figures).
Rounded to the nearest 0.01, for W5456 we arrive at -2.67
